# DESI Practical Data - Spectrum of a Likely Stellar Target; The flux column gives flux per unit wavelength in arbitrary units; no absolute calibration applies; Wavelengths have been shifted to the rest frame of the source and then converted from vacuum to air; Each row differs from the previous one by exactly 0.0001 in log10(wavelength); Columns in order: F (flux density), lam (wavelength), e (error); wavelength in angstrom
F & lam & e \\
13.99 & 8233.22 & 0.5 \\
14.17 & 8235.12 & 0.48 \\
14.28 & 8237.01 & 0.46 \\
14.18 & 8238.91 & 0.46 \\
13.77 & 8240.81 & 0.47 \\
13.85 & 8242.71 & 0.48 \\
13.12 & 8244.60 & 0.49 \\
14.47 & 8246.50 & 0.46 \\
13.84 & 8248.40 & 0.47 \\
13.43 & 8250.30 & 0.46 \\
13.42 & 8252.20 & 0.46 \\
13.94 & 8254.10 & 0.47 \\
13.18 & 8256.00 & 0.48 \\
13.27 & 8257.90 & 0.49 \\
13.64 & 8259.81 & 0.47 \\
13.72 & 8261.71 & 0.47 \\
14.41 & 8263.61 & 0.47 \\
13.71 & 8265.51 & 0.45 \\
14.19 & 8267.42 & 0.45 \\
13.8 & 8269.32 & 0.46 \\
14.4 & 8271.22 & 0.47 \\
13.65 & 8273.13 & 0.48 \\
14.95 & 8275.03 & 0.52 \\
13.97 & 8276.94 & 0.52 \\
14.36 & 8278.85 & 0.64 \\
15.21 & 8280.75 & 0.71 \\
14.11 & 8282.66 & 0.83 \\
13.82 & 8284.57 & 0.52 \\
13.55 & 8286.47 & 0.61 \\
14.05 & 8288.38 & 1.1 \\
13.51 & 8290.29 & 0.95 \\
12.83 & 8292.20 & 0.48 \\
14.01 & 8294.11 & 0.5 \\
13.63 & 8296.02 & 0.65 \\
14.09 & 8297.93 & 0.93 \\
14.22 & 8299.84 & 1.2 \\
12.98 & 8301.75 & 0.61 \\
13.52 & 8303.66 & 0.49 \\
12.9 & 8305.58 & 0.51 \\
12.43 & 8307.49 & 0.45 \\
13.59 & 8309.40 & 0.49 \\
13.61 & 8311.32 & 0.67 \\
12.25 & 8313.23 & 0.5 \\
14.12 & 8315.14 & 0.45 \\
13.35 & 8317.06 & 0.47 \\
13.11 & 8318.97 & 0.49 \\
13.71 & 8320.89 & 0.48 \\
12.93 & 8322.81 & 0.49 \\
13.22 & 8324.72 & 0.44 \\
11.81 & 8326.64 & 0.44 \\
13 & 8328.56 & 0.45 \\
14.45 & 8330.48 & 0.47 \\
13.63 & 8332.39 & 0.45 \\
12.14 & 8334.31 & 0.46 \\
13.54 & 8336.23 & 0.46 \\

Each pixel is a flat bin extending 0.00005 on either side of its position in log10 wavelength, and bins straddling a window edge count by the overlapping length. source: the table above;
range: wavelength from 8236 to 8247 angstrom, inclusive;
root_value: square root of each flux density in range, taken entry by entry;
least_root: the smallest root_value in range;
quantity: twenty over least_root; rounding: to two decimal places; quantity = 5.52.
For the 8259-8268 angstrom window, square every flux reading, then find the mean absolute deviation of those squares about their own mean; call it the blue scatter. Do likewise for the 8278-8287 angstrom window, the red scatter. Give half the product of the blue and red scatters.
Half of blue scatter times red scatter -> 54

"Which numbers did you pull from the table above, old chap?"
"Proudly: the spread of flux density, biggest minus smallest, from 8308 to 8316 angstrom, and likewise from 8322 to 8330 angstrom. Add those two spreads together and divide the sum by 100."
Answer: 0.033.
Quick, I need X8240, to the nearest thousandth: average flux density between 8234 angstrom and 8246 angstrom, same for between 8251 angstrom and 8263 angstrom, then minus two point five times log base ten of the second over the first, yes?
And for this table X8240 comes 0.029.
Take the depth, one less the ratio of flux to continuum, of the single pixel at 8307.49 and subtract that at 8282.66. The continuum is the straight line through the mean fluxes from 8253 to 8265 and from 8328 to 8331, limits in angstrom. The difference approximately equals 0.12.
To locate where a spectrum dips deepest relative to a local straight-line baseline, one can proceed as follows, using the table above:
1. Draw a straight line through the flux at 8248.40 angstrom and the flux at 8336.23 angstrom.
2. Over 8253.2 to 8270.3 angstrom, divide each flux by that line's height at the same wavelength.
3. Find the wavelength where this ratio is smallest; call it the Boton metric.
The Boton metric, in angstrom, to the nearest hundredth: 8256.00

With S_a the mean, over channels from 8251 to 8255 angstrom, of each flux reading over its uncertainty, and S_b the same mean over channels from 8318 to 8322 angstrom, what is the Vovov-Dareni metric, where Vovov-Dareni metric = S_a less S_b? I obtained 1.8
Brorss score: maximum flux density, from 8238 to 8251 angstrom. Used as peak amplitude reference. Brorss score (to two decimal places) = 14.47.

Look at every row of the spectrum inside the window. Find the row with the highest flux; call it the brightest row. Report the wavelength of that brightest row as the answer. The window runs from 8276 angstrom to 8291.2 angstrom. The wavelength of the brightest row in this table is 8280.75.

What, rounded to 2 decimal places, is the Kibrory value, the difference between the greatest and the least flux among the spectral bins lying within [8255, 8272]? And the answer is 1.23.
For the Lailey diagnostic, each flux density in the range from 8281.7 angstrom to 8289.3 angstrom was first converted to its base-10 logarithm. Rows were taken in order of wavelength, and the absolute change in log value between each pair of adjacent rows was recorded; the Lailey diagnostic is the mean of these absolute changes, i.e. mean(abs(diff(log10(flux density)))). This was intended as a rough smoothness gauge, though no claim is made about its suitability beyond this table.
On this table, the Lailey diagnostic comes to 0.011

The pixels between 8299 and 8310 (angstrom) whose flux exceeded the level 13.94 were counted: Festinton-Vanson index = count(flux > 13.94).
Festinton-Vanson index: 1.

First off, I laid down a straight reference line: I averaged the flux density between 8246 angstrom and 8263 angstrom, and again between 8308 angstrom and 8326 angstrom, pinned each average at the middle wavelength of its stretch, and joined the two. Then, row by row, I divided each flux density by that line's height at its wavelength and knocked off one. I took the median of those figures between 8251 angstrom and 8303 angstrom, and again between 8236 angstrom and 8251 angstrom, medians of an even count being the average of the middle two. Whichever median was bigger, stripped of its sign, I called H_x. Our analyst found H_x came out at 0.021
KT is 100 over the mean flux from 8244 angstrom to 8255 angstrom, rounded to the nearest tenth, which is 7.3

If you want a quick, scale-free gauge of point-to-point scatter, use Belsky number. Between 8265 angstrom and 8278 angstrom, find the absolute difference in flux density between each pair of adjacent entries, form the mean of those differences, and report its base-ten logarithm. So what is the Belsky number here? -0.12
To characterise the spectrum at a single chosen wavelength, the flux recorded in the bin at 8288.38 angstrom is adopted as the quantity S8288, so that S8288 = 14.05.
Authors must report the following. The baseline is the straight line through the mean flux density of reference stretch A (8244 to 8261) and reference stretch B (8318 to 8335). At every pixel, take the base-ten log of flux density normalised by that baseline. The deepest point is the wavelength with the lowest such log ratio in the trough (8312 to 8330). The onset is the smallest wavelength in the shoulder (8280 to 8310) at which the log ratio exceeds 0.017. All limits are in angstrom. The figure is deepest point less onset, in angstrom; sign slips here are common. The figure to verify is 45.9 angstrom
